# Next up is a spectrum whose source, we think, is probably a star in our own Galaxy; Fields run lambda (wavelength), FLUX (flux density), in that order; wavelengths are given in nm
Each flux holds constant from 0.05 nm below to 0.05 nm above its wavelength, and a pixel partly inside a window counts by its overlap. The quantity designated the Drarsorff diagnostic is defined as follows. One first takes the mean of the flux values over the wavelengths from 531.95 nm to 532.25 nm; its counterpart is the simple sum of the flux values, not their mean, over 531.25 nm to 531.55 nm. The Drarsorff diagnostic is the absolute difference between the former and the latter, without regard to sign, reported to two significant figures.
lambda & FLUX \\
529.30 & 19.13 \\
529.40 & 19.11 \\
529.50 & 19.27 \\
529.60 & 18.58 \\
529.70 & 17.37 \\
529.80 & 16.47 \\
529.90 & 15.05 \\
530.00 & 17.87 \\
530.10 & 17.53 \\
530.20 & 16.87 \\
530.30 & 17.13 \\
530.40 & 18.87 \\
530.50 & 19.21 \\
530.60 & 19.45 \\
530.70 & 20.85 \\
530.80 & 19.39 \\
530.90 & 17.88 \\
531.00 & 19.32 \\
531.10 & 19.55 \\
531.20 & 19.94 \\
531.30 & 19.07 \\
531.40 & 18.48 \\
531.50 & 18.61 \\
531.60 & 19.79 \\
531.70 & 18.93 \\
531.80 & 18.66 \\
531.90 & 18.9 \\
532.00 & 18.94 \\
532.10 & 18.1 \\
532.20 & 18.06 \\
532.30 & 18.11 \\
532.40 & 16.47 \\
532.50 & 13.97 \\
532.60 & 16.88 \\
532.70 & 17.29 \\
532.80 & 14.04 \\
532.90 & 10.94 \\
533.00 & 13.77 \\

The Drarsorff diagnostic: 38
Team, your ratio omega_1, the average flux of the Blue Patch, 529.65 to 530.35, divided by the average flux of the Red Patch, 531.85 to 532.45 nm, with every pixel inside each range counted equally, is 0.93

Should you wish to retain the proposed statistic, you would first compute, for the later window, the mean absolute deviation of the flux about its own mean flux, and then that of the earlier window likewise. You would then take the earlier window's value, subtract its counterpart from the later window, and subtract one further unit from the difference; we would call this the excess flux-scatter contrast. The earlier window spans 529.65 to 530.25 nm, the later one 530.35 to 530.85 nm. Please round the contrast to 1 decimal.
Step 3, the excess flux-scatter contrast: -0.8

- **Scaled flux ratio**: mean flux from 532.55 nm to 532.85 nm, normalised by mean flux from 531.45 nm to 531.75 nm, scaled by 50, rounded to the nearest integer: 42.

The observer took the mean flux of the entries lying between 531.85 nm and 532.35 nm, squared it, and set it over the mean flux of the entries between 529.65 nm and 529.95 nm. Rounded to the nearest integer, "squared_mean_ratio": 21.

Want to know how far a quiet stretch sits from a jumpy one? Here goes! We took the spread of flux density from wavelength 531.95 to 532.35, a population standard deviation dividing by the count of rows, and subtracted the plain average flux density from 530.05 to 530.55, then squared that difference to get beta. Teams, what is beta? 308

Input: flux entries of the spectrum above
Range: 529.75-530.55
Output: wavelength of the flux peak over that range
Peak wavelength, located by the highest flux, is 530.50 nm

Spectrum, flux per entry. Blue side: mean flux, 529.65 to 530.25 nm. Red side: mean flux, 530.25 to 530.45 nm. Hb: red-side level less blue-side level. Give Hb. 1.1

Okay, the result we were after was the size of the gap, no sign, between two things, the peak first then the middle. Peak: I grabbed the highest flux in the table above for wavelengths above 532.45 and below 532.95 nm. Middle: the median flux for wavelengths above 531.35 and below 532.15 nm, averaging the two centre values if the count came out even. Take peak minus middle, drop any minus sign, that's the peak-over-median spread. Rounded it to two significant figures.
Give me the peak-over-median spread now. 1.5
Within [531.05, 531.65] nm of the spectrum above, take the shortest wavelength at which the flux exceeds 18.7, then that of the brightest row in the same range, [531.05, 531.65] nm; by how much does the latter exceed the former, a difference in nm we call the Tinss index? 0.10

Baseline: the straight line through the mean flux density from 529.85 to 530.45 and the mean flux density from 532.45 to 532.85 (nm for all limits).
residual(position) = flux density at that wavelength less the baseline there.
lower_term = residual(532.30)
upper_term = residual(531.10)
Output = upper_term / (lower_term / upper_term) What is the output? 3.8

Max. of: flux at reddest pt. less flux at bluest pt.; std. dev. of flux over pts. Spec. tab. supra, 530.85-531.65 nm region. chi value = 1.9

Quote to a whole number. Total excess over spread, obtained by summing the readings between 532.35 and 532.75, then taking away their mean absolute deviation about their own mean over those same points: 64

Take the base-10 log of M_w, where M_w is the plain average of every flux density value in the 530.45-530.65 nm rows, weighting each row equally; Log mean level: 1.29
